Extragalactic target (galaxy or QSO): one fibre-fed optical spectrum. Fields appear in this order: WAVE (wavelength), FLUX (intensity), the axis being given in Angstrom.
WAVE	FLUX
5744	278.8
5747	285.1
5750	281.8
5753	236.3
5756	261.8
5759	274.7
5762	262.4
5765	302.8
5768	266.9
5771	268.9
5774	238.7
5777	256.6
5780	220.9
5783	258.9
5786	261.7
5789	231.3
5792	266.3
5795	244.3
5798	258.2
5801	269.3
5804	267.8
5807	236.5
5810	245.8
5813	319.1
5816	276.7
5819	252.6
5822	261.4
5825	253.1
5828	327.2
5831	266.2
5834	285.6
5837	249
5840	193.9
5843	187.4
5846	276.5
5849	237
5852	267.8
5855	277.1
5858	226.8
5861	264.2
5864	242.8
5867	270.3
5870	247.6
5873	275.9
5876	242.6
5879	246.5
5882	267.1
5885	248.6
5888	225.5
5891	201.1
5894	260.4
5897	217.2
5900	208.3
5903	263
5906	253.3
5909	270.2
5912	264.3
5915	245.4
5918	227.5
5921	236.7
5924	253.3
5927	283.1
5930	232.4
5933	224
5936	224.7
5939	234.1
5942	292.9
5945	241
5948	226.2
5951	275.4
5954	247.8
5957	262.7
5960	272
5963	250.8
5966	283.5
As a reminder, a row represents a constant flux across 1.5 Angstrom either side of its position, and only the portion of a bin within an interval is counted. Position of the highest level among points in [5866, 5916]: 5873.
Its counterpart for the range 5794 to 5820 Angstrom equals 5813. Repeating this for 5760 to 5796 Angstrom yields 5765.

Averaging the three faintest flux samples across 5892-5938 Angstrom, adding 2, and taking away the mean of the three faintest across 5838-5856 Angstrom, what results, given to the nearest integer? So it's 12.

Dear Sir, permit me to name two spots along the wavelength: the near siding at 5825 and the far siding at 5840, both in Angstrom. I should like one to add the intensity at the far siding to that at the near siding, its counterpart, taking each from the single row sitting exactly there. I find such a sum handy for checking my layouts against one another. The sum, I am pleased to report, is 447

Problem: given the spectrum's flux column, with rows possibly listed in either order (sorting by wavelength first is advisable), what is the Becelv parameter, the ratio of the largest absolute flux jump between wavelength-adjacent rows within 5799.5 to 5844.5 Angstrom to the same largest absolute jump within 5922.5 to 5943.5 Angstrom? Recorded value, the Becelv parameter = 1.3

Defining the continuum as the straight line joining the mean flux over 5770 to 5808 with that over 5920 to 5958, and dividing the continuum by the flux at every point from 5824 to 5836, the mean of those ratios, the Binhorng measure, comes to 0.90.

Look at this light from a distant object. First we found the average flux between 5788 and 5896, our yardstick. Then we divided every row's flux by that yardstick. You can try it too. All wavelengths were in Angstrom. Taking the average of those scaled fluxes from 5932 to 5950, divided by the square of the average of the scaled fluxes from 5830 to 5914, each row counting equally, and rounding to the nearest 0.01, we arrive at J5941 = 1.00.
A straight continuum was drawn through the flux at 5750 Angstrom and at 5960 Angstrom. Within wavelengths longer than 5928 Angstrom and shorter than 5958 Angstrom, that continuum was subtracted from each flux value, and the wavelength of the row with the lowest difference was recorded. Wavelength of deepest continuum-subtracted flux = 5933 Angstrom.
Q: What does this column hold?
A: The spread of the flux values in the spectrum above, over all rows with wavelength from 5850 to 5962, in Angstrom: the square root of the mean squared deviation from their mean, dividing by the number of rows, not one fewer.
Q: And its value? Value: 21.7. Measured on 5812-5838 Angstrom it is 27.2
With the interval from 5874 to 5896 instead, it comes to 20.6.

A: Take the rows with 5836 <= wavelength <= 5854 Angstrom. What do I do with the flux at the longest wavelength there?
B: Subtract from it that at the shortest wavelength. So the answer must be 19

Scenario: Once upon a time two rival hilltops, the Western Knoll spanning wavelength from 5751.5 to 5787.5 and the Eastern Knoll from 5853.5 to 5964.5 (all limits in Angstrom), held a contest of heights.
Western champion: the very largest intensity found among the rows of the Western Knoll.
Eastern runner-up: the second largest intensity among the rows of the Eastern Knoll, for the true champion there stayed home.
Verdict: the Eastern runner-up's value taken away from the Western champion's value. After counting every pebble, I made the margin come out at 20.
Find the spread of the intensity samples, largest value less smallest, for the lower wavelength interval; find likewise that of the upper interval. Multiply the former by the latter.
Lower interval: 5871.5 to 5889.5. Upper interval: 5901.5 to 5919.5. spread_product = 2152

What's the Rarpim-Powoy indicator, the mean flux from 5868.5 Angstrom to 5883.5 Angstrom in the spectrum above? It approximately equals 256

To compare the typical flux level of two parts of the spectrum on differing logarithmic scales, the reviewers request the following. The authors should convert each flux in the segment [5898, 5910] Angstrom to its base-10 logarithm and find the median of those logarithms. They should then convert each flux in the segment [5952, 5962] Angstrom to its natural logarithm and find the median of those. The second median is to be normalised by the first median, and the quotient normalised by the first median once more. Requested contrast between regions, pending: 0.958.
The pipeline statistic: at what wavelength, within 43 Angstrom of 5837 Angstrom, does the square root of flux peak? 5828 Angstrom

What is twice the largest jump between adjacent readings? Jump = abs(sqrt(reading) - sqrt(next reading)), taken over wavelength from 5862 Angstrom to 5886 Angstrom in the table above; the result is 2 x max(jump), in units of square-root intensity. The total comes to 2.07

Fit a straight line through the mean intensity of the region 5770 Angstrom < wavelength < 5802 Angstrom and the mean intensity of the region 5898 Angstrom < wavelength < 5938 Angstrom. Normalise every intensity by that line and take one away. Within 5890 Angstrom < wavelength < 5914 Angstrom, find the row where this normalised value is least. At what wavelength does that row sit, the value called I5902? 5891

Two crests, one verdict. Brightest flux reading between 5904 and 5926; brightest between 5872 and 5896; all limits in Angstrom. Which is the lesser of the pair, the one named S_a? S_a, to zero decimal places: 270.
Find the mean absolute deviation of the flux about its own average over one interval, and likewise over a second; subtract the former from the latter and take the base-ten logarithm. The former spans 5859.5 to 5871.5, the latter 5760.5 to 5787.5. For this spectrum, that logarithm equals 0.50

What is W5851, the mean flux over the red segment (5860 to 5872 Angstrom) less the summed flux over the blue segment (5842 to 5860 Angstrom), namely -1216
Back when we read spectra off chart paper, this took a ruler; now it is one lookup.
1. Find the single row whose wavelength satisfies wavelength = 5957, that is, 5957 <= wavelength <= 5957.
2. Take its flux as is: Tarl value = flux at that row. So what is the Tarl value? 262.7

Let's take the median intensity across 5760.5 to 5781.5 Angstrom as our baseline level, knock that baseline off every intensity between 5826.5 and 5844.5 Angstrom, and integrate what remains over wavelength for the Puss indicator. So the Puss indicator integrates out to -195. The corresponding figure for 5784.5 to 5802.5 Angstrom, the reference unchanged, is -130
